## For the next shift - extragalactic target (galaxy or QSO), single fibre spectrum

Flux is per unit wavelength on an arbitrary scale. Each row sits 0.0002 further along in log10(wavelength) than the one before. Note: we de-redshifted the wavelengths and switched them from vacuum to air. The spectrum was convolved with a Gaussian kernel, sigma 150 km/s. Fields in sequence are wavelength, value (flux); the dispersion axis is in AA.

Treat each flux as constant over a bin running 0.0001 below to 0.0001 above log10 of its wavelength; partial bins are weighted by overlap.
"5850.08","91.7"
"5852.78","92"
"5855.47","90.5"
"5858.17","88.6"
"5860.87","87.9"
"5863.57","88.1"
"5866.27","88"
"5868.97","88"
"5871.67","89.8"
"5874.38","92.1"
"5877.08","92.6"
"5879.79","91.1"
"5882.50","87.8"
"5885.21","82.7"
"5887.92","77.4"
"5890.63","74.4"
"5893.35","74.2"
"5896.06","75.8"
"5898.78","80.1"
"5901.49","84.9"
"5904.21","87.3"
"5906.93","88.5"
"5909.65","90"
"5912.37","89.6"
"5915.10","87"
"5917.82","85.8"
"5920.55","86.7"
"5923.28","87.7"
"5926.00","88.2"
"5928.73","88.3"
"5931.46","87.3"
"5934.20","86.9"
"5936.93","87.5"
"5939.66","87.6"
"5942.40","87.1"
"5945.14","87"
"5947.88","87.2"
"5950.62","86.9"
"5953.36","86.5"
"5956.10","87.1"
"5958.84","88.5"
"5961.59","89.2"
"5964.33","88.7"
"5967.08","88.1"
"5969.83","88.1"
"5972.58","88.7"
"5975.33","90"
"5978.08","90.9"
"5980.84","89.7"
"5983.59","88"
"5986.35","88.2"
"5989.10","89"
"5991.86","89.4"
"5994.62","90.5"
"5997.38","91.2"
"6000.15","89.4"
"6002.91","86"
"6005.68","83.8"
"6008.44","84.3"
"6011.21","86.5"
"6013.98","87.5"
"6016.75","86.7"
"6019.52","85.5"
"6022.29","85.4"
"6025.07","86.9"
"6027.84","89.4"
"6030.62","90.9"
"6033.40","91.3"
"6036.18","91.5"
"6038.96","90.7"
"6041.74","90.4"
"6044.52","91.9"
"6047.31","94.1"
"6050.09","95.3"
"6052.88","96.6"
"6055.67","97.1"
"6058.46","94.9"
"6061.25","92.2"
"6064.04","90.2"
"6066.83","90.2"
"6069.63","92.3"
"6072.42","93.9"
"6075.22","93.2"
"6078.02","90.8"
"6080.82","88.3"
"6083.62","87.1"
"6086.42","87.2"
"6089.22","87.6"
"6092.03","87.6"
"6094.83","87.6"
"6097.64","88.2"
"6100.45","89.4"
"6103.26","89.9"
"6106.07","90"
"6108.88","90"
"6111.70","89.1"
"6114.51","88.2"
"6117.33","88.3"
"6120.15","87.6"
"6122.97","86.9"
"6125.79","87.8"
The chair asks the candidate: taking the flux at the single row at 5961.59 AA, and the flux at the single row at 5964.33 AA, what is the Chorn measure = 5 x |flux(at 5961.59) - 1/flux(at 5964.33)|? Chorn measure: 446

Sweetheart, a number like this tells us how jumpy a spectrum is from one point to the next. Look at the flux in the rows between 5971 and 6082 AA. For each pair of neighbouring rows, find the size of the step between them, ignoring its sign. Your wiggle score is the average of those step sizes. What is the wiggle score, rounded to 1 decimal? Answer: 1.3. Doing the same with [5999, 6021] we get 1.6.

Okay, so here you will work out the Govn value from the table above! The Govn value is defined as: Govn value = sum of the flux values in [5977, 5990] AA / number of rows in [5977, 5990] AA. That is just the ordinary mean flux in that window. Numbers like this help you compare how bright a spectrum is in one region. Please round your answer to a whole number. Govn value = 89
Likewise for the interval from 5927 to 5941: 88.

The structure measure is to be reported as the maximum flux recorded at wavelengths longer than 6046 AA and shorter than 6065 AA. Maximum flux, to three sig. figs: 97.1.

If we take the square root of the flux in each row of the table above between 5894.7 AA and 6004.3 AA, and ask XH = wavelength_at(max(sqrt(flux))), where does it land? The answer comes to 5997.38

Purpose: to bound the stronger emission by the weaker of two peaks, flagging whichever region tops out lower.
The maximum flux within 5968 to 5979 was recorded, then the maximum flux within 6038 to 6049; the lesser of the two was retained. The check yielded 90.9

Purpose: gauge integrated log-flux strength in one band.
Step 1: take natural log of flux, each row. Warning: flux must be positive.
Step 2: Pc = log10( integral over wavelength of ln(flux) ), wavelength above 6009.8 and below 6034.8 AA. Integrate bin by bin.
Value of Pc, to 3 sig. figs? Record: 2.05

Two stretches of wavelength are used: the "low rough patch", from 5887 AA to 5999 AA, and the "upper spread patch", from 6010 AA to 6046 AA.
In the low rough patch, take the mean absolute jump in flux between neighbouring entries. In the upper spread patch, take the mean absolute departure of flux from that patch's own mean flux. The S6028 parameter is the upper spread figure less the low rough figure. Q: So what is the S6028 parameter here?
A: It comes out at 1.2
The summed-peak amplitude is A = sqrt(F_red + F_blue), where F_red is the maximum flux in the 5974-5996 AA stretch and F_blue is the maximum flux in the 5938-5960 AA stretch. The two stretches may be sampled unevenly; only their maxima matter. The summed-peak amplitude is 13.4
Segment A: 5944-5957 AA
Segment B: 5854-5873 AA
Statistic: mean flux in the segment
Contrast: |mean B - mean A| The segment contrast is 1.8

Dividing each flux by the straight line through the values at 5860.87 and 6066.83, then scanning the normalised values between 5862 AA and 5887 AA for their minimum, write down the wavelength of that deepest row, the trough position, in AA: 5885.21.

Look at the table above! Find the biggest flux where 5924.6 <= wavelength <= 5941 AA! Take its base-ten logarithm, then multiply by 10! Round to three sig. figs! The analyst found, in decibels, 19.5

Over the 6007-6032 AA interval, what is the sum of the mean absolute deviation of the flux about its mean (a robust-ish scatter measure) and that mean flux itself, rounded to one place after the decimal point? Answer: 88.5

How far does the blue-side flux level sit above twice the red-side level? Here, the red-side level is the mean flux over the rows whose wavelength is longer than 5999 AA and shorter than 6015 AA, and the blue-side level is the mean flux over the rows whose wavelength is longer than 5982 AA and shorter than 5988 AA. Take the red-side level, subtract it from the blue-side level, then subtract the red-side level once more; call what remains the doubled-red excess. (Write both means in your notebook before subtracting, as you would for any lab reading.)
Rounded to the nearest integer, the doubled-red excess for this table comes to -84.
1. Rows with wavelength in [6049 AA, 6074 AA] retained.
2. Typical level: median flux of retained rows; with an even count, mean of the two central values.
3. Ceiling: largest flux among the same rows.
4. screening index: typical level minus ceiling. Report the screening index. -3.2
